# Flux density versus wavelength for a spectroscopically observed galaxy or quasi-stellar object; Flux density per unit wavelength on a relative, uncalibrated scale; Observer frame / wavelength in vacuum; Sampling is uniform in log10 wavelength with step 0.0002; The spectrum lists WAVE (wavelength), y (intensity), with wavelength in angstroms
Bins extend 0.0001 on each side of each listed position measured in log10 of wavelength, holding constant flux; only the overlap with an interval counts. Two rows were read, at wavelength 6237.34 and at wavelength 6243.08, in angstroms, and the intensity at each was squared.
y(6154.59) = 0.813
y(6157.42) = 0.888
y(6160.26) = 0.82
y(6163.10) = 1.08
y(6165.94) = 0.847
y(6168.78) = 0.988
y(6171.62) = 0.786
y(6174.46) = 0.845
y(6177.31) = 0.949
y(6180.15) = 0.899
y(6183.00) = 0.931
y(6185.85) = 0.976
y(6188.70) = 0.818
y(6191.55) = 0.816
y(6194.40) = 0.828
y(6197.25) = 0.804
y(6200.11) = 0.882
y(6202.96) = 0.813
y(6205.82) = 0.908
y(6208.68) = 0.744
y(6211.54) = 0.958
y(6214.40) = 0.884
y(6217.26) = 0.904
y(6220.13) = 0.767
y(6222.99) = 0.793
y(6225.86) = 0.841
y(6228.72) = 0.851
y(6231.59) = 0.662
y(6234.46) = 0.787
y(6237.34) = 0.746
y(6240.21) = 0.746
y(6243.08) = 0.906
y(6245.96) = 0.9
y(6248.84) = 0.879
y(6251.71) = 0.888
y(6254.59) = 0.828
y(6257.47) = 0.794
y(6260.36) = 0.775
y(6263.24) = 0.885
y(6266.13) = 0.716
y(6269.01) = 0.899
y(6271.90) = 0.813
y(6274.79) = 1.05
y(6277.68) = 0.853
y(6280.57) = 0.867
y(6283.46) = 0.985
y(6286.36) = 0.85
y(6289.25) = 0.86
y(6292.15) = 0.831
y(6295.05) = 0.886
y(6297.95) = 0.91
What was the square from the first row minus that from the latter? -0.26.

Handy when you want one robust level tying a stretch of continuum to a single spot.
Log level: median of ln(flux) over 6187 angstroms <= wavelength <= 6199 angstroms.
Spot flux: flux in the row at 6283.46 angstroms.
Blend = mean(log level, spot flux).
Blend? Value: 0.39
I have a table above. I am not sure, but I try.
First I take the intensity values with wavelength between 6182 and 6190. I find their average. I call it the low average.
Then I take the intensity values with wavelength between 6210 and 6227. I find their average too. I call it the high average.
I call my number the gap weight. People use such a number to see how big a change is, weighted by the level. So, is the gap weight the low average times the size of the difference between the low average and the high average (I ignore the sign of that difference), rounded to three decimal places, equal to 0.046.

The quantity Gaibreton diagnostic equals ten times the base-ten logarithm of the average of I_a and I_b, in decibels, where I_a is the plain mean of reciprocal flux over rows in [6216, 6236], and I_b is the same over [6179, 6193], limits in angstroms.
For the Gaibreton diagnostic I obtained 0.78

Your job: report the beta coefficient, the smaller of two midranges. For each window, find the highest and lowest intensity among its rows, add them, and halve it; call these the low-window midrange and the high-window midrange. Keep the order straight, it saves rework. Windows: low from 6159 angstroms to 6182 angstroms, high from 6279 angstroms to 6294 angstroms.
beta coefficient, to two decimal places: 0.91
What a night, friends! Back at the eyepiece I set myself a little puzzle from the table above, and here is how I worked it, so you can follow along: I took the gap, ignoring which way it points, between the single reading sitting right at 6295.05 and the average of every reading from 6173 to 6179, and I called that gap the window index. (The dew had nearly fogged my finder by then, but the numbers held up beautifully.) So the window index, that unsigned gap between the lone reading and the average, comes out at 0.011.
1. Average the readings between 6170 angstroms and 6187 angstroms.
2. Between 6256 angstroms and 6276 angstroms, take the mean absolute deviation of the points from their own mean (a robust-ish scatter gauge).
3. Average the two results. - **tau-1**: 0.49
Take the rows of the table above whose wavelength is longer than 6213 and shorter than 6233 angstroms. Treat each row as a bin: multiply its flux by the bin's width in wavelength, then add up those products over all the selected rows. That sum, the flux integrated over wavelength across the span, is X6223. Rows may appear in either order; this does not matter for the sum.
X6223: 16.3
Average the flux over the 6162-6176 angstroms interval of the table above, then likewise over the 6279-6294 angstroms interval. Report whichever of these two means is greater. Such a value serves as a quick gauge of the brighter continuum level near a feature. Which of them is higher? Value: 0.91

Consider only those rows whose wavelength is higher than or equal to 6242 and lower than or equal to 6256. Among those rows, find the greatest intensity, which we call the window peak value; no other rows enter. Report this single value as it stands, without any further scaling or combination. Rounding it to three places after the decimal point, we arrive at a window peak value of 0.906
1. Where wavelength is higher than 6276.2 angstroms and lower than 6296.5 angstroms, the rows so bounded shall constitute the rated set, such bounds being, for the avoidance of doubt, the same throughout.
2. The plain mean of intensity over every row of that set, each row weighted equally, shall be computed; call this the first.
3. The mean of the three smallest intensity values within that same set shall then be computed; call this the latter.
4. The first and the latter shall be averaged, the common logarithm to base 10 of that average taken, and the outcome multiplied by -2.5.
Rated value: 0.163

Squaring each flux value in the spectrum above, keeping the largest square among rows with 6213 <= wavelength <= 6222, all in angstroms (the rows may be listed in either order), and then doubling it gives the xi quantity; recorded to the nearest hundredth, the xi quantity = 1.63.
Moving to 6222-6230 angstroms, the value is 1.45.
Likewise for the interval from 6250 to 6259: 1.58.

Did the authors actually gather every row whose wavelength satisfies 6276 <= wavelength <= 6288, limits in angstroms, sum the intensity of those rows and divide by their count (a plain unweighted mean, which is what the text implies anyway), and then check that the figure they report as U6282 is 0.89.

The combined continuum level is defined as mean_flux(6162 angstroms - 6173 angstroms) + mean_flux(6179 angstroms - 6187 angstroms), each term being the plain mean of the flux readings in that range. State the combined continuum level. 1.86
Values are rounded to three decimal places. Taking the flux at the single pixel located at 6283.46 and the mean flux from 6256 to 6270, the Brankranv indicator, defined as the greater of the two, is 0.985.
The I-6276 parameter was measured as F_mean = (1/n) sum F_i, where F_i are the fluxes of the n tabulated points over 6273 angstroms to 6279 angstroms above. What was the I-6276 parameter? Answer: 0.95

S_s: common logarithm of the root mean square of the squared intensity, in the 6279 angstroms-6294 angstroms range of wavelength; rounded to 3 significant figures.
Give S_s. -0.107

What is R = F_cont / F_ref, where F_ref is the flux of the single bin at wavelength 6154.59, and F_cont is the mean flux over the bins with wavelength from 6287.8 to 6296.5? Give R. 1.06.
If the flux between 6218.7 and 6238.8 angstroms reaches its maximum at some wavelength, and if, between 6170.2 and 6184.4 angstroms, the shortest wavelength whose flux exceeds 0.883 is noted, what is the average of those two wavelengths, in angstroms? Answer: 6203.0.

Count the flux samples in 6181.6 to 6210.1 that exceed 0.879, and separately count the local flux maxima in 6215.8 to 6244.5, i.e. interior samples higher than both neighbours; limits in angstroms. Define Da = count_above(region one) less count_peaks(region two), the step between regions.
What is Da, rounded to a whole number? 2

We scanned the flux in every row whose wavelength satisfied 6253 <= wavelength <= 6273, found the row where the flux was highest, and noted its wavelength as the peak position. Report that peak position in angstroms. 6269.01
